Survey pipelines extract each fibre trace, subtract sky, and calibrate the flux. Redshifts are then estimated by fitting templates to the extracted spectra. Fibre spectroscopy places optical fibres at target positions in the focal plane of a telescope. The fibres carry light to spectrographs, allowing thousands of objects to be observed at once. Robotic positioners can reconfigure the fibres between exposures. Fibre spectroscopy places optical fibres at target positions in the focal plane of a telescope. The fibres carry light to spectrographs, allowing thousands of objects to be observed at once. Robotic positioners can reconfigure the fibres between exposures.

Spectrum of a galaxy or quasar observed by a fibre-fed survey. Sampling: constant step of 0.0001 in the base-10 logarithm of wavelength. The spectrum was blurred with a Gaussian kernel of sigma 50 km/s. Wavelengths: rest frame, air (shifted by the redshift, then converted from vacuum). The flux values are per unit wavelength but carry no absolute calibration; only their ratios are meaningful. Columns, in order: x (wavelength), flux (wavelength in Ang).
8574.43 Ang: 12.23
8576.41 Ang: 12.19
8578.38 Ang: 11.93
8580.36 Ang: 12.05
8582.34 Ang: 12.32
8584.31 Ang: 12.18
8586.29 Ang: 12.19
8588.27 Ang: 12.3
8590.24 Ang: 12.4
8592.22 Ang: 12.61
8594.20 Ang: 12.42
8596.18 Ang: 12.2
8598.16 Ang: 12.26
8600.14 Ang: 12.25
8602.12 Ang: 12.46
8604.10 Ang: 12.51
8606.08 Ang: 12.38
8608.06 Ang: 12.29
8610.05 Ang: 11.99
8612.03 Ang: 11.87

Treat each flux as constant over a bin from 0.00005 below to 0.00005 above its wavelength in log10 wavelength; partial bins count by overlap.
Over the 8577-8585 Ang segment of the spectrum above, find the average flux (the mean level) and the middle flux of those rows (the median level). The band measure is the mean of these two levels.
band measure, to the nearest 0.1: 12.1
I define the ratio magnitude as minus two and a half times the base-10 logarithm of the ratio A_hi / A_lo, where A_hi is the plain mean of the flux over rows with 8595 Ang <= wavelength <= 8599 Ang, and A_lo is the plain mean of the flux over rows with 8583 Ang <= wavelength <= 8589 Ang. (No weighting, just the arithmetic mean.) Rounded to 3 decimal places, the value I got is -0.001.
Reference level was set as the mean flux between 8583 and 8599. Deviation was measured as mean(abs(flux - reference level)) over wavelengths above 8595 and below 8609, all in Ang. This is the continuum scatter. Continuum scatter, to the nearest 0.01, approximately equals 0.10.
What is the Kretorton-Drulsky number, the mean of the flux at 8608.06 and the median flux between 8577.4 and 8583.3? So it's 12.2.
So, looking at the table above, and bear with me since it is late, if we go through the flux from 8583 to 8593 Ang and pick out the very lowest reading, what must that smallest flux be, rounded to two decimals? 12.18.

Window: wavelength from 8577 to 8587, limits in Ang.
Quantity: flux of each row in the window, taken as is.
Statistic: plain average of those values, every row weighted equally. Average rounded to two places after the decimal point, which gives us 12.13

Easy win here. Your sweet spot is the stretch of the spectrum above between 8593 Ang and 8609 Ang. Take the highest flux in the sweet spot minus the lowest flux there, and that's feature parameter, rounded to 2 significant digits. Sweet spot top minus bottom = 0.31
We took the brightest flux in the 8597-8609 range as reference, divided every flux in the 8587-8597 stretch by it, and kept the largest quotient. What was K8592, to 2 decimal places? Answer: 1.01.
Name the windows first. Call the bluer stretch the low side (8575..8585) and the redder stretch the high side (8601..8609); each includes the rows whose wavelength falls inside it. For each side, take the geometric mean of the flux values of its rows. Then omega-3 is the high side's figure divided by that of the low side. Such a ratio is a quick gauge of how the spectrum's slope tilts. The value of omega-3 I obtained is 1.02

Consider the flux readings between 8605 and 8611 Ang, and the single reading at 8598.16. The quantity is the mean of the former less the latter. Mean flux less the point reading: -0.04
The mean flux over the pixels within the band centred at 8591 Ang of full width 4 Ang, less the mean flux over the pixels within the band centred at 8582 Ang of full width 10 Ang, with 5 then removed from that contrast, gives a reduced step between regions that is -4.63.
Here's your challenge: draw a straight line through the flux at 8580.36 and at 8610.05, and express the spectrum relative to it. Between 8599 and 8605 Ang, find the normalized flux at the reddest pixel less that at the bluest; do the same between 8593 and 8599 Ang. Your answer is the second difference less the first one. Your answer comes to -0.035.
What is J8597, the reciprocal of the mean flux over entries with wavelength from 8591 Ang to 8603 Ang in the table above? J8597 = 0.0809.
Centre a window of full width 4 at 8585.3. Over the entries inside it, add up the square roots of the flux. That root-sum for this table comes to 6.98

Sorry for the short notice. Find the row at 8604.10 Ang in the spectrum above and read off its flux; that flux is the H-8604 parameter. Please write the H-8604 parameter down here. 12.51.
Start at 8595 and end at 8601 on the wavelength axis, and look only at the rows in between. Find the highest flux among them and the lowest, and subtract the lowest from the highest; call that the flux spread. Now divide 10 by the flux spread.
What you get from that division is 167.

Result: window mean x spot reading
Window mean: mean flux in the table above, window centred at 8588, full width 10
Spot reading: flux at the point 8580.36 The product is 149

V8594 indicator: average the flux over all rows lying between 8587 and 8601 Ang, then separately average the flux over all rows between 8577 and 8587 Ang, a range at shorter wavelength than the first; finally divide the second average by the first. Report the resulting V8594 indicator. 0.983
